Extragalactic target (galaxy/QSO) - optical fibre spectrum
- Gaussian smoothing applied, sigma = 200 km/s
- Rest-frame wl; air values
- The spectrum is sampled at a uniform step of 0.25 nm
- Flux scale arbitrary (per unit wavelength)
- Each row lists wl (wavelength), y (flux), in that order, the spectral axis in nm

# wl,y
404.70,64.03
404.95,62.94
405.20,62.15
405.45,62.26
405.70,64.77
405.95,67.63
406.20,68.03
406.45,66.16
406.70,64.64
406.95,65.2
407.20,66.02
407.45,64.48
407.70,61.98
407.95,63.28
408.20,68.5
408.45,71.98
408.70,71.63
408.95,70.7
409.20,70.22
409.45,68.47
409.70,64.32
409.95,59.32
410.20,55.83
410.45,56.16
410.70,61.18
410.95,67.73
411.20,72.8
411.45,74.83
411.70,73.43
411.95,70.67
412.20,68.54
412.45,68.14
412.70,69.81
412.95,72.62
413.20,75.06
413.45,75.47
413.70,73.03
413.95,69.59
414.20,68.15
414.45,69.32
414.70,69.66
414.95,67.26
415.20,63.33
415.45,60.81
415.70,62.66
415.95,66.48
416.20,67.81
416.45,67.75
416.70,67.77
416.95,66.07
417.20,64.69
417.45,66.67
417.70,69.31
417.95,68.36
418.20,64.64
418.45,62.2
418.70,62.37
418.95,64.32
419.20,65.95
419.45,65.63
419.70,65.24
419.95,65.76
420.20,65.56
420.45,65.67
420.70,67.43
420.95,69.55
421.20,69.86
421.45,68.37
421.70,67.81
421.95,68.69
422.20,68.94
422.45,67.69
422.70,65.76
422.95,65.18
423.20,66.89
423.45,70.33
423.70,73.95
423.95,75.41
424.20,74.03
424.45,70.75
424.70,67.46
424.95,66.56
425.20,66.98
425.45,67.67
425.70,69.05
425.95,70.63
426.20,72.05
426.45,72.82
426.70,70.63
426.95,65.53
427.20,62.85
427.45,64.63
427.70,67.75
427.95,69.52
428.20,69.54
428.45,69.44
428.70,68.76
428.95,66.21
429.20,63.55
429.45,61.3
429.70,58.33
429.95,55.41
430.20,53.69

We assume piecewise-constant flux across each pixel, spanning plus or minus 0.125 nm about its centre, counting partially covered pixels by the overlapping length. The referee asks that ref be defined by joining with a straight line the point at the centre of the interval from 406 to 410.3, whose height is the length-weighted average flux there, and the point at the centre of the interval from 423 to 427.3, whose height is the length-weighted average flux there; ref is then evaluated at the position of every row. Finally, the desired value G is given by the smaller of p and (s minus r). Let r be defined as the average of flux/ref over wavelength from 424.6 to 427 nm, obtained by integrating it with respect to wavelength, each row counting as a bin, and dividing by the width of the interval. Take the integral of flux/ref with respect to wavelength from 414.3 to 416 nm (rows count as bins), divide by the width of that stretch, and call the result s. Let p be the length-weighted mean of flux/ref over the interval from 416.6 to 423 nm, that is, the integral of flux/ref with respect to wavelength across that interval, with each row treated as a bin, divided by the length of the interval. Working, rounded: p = 0.97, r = 0.990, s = 0.97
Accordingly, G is -0.018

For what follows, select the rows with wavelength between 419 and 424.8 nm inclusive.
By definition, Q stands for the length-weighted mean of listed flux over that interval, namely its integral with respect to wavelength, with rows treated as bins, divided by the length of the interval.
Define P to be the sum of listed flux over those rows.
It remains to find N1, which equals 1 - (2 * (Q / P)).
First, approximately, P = 1572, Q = 68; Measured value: 0.91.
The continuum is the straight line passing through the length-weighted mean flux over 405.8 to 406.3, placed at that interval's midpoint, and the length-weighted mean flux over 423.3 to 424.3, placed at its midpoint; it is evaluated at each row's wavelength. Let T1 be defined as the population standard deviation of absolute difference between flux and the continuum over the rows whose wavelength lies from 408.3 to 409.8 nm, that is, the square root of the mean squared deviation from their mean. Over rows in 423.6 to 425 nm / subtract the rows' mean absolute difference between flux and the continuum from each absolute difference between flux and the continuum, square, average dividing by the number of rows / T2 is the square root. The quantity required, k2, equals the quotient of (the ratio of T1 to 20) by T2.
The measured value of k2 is 0.028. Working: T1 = 1.4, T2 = 2.5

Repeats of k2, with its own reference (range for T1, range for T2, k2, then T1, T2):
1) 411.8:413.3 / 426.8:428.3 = 0.034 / 1.6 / 2.4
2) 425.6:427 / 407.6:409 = 0.062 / 2.4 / 1.9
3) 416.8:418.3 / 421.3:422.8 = 0.076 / 1.7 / 1.1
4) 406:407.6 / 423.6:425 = 0.022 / 1.1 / 2.5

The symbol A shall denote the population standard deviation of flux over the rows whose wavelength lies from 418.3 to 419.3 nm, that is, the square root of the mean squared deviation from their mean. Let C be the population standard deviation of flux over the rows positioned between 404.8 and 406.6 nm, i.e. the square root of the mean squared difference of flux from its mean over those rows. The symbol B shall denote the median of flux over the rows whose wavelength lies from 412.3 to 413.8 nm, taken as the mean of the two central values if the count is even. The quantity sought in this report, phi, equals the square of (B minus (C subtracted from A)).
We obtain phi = 5416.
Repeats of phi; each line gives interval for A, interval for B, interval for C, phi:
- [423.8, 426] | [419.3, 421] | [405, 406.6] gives 4229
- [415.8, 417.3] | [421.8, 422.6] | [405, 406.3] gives 4908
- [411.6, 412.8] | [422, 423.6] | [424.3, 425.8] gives 4466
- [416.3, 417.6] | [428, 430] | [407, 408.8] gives 4544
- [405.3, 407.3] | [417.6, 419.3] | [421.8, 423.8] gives 4297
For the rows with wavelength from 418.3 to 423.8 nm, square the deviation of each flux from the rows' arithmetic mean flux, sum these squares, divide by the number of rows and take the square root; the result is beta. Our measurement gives 2.6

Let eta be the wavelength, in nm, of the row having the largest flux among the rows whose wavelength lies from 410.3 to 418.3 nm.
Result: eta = 413.45 nm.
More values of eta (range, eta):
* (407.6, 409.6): 408.45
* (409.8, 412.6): 411.45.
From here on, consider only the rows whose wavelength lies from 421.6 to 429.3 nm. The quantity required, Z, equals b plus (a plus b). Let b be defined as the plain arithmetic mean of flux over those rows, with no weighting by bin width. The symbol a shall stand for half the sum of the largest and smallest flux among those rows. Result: 206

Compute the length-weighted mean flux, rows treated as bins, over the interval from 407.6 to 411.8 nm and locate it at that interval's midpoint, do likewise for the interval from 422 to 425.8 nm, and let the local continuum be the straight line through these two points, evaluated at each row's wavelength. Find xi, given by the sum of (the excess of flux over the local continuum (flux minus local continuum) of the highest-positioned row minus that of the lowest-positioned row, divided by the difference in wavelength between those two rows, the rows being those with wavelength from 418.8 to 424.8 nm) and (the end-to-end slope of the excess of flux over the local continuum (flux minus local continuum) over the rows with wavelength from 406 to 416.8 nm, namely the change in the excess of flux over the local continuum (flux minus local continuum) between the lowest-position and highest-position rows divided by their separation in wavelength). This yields 0.2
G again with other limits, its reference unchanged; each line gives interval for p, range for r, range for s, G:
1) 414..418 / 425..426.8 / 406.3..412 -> 0.002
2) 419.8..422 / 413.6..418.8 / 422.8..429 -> 0.006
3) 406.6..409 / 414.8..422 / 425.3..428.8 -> 0.011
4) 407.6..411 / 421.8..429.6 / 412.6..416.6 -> 0.038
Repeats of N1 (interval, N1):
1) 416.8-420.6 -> 0.87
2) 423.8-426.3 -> 0.80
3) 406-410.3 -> 0.88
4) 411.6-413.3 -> 0.71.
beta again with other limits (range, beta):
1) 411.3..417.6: 3.8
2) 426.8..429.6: 2.8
